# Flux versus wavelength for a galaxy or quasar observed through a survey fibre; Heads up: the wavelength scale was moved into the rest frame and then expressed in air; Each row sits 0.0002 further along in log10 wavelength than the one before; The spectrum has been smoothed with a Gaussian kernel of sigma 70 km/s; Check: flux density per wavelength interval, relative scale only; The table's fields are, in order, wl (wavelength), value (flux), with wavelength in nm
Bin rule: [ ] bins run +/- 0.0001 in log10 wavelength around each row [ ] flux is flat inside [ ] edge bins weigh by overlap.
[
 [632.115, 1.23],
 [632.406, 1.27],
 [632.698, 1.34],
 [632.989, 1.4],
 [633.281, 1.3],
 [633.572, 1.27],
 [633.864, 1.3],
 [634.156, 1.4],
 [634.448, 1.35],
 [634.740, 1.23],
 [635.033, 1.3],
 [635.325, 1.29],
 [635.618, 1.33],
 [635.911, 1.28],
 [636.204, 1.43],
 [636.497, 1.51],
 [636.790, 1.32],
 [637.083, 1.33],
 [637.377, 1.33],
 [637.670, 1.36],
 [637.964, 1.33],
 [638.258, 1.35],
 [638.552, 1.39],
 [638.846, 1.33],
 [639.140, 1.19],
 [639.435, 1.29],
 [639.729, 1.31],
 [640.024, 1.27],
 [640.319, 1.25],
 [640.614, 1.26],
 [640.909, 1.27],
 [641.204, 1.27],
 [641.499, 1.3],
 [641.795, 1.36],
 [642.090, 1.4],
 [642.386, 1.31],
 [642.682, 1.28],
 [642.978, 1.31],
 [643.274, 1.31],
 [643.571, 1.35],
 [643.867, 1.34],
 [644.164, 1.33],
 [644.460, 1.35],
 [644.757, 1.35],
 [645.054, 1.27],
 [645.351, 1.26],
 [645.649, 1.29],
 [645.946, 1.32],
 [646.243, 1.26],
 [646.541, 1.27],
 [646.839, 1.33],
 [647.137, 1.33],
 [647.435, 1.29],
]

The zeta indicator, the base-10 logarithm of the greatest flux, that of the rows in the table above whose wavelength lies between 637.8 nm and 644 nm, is 0.146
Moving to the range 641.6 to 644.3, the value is 0.146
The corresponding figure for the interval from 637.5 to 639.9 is 0.143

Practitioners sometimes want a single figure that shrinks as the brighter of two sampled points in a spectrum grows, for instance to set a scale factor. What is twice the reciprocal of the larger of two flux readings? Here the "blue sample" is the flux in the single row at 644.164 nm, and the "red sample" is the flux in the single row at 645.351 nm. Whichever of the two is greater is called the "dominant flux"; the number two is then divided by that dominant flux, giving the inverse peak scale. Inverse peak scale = 1.504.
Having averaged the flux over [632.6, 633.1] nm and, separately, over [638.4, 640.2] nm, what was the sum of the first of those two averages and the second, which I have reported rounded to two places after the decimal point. 2.67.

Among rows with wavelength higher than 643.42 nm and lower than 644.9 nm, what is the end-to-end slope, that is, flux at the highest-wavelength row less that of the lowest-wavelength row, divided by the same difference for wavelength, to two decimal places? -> 0.00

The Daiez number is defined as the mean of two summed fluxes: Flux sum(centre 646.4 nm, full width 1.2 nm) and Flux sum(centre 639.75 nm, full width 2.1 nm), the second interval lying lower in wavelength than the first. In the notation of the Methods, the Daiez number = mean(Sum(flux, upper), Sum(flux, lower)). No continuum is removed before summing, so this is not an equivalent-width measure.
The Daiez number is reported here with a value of 7.0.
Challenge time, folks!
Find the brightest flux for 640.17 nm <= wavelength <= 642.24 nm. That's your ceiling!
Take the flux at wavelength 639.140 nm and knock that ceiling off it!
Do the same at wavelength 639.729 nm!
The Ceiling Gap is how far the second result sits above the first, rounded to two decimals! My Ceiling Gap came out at 0.12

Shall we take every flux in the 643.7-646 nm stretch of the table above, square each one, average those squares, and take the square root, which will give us 1.31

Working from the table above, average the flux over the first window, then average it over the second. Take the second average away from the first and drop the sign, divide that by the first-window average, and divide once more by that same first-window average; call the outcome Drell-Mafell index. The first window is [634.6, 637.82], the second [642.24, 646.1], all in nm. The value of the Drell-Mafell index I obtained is 0.014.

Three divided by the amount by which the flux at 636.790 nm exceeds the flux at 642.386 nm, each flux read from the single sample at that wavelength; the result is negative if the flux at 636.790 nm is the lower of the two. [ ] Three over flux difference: 300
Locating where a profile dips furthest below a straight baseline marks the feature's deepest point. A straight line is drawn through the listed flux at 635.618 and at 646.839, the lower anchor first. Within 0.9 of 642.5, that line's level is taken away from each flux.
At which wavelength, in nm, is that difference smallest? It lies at 642.682 nm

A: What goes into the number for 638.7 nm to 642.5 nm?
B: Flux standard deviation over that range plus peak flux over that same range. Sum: 1.45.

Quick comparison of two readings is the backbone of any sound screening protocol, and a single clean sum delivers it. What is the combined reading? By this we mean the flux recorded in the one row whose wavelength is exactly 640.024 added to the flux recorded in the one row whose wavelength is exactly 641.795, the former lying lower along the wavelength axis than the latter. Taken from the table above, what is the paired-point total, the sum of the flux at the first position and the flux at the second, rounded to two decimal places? 2.63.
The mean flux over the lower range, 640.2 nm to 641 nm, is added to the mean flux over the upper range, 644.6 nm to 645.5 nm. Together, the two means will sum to 2.55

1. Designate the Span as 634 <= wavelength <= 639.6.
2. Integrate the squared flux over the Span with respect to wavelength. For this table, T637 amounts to 10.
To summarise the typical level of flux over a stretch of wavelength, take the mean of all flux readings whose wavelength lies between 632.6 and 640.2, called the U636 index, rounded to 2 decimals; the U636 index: 1.33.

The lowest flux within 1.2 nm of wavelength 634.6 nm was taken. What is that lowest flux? 1.23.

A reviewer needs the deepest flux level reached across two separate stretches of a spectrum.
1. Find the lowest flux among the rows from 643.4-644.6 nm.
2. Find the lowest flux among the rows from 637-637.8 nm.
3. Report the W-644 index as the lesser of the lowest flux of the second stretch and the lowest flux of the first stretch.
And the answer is 1.33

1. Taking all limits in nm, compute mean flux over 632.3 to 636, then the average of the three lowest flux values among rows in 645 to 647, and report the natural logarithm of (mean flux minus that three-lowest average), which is -3.0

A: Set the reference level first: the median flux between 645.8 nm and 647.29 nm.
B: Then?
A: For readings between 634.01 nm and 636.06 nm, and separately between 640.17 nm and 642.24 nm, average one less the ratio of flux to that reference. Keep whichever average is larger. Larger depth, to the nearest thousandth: 0.014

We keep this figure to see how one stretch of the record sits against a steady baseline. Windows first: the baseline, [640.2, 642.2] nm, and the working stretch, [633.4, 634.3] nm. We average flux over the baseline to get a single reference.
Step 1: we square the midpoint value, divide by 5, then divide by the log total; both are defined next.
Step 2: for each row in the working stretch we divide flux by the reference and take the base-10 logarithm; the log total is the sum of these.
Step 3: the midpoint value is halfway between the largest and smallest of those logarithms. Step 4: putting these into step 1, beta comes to 0.0011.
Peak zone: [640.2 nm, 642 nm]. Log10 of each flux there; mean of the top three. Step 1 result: 0.117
